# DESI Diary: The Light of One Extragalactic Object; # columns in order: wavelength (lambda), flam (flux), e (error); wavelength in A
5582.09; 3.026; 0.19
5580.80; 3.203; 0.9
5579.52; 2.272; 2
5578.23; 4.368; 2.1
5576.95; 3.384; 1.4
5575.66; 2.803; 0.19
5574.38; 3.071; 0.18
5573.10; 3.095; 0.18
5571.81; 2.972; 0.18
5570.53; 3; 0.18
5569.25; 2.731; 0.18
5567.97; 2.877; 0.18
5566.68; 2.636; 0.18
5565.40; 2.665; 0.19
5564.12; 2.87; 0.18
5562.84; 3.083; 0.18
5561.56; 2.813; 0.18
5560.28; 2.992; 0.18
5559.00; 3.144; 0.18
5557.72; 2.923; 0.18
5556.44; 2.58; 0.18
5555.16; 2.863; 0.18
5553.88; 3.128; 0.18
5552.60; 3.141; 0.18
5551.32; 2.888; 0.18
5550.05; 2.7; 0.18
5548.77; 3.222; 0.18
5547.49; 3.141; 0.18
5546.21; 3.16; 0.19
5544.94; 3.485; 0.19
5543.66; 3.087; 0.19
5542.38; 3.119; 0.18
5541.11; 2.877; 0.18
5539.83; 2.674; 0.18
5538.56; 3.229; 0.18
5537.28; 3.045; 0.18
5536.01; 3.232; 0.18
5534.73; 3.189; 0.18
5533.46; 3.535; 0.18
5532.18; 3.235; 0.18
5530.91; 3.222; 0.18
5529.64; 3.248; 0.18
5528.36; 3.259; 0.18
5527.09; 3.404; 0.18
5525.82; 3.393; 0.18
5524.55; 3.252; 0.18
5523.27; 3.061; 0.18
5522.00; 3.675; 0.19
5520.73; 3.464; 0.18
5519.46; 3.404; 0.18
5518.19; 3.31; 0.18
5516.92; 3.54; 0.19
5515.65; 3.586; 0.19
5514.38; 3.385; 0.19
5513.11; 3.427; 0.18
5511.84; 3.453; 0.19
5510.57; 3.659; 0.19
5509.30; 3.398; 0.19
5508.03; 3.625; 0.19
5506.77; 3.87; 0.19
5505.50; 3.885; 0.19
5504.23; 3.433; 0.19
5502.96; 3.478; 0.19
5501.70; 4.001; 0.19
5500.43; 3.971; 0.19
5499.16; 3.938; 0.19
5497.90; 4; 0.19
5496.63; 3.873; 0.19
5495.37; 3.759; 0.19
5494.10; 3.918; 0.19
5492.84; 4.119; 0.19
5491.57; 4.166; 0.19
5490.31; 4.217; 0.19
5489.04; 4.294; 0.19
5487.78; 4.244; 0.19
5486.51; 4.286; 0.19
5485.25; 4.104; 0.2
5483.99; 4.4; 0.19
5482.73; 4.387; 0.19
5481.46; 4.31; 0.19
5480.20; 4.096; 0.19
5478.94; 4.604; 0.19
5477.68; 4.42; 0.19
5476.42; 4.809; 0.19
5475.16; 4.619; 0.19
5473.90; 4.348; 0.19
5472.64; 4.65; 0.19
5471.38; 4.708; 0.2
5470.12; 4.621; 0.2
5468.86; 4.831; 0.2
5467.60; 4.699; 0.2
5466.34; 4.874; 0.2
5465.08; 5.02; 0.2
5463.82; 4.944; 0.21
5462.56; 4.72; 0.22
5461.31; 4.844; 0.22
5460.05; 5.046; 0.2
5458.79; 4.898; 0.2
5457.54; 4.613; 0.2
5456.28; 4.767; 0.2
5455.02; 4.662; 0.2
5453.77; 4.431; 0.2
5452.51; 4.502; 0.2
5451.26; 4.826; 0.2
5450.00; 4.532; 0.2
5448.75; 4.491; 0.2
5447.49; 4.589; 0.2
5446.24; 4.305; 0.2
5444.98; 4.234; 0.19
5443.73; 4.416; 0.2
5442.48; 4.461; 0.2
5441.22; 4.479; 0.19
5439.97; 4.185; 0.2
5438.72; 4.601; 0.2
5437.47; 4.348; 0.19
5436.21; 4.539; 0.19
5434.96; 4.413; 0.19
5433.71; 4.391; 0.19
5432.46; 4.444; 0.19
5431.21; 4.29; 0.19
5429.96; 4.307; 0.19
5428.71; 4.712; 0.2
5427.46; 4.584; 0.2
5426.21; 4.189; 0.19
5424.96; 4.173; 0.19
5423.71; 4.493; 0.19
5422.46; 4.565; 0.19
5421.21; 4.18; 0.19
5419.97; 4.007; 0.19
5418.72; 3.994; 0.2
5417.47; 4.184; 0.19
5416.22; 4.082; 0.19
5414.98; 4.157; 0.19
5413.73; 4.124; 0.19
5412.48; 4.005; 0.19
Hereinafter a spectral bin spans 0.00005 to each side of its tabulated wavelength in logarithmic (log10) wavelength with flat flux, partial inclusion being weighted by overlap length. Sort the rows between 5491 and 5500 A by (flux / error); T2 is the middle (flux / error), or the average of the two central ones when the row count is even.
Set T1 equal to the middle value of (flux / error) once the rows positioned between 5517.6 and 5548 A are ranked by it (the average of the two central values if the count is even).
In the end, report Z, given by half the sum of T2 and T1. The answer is 19.3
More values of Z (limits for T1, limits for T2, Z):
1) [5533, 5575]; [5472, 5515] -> 18.8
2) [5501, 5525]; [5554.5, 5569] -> 17.4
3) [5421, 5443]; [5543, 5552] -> 19.8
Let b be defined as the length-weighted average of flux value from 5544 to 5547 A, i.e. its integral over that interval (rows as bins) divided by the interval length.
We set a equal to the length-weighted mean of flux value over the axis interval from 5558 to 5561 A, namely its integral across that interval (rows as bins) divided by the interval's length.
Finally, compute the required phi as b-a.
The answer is 0.2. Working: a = 3.0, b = 3.3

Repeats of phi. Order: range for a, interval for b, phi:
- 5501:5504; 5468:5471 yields 1.0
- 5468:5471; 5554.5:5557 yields -2.0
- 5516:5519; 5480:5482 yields 0.8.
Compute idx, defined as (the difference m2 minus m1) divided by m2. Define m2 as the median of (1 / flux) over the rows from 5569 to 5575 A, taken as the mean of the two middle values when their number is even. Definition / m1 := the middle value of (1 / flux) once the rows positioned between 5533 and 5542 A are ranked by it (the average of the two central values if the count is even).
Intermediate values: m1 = 0.314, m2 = 0.33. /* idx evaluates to 0.06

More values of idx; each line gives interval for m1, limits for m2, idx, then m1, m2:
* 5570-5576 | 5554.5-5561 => 0.03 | 0.333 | 0.34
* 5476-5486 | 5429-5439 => 0.00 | 0.228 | 0.23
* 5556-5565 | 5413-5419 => -0.41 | 0.342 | 0.24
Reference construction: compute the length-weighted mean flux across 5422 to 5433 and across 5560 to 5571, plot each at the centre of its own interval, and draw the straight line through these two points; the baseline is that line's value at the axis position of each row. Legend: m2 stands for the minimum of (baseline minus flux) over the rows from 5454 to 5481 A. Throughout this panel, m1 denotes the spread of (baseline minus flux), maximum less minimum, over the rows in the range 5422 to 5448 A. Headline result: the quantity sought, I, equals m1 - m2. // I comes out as 1.71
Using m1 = 0.67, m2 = -1.03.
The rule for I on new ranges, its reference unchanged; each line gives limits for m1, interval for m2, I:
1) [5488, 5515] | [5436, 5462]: 1.69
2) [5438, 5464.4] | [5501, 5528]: 1.52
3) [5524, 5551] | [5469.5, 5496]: 1.82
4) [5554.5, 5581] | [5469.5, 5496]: 3.03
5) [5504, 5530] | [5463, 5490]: 1.66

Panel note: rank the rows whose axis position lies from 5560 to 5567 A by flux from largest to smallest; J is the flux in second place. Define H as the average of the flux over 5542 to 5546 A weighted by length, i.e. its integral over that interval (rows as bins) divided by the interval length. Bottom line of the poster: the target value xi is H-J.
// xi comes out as 0.2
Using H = 3.23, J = 2.992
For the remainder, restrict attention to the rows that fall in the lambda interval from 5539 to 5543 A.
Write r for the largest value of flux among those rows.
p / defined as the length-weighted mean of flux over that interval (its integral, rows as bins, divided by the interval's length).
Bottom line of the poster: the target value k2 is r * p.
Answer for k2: 9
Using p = 2.9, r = 3.119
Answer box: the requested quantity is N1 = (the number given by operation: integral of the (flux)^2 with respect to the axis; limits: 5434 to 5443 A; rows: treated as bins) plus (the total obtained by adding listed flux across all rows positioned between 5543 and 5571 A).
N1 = 242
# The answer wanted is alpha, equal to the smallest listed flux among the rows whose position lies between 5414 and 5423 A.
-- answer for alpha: 3.994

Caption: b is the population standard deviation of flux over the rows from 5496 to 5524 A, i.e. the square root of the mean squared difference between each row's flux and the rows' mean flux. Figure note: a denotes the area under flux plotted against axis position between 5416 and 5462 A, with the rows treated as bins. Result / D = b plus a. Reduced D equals 205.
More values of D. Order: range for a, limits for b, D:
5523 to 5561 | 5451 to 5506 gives 119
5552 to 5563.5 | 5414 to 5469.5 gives 34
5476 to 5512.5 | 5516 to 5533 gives 147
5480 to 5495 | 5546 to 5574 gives 63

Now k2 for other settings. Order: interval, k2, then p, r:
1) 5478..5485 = 20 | 4.3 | 4.604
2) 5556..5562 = 9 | 2.9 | 3.144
